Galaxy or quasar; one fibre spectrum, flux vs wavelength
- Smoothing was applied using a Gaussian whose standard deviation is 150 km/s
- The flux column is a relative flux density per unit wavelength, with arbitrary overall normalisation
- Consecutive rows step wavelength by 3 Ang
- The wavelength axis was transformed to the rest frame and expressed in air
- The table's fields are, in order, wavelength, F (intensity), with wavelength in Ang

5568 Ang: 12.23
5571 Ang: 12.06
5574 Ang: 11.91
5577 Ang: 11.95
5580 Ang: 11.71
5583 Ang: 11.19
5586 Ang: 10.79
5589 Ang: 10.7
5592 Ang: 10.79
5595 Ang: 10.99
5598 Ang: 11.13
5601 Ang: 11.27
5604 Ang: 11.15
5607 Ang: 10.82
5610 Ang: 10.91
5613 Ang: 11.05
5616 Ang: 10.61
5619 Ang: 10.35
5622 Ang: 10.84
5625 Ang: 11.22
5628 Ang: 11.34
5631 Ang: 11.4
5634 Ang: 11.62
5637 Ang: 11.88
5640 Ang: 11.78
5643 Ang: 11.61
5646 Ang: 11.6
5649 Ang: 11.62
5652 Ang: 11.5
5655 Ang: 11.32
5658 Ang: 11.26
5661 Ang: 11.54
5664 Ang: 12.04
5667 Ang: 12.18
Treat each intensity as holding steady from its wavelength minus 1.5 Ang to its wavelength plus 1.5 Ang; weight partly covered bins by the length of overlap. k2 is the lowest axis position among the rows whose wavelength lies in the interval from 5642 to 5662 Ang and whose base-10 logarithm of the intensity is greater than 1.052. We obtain 5643 Ang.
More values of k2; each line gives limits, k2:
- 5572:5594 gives 5574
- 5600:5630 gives 5628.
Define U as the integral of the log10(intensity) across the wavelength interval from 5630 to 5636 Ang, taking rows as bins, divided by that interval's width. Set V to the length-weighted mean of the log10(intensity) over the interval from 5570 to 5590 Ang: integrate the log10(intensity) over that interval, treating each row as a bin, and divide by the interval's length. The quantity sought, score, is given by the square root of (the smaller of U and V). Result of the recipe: 1.029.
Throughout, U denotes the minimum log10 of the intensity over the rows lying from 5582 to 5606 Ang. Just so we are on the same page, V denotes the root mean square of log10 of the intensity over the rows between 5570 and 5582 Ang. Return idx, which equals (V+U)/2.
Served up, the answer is 1.05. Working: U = 1.03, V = 1.08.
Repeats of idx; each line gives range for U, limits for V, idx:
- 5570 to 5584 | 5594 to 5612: 1.05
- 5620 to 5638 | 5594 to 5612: 1.04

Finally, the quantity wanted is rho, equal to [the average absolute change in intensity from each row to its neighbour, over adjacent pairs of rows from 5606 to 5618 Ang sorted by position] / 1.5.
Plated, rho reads 0.15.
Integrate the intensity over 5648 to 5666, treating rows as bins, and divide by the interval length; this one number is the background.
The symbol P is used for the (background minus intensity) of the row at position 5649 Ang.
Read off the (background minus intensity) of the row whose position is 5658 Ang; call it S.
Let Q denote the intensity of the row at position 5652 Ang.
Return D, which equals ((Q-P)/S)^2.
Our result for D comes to 1463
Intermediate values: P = -0.1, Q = 11.5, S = 0.30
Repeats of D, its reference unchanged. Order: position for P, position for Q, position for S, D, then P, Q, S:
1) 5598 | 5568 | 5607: 253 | 0.4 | 12.23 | 0.74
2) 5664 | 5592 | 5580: 5814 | -0.5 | 10.79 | -0.15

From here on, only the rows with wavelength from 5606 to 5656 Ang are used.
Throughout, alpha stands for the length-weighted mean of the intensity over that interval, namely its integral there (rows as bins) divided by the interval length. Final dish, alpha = 11.3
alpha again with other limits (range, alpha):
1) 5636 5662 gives 11.6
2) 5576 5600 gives 11.1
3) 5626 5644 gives 11.6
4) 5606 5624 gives 10.8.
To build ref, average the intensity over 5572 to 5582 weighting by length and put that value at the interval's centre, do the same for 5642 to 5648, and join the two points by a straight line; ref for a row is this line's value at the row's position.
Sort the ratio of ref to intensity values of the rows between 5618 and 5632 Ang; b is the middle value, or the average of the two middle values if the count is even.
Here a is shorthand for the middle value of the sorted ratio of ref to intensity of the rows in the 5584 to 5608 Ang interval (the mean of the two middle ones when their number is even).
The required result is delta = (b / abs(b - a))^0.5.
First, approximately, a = 1.08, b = 1.04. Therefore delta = 5.3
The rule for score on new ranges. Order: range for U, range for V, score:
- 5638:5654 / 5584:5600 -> 1.019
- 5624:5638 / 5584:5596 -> 1.017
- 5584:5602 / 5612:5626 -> 1.016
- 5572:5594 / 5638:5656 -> 1.026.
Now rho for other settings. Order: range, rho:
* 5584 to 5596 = 0.08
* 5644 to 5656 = 0.07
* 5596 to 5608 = 0.13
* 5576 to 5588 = 0.26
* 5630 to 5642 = 0.13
